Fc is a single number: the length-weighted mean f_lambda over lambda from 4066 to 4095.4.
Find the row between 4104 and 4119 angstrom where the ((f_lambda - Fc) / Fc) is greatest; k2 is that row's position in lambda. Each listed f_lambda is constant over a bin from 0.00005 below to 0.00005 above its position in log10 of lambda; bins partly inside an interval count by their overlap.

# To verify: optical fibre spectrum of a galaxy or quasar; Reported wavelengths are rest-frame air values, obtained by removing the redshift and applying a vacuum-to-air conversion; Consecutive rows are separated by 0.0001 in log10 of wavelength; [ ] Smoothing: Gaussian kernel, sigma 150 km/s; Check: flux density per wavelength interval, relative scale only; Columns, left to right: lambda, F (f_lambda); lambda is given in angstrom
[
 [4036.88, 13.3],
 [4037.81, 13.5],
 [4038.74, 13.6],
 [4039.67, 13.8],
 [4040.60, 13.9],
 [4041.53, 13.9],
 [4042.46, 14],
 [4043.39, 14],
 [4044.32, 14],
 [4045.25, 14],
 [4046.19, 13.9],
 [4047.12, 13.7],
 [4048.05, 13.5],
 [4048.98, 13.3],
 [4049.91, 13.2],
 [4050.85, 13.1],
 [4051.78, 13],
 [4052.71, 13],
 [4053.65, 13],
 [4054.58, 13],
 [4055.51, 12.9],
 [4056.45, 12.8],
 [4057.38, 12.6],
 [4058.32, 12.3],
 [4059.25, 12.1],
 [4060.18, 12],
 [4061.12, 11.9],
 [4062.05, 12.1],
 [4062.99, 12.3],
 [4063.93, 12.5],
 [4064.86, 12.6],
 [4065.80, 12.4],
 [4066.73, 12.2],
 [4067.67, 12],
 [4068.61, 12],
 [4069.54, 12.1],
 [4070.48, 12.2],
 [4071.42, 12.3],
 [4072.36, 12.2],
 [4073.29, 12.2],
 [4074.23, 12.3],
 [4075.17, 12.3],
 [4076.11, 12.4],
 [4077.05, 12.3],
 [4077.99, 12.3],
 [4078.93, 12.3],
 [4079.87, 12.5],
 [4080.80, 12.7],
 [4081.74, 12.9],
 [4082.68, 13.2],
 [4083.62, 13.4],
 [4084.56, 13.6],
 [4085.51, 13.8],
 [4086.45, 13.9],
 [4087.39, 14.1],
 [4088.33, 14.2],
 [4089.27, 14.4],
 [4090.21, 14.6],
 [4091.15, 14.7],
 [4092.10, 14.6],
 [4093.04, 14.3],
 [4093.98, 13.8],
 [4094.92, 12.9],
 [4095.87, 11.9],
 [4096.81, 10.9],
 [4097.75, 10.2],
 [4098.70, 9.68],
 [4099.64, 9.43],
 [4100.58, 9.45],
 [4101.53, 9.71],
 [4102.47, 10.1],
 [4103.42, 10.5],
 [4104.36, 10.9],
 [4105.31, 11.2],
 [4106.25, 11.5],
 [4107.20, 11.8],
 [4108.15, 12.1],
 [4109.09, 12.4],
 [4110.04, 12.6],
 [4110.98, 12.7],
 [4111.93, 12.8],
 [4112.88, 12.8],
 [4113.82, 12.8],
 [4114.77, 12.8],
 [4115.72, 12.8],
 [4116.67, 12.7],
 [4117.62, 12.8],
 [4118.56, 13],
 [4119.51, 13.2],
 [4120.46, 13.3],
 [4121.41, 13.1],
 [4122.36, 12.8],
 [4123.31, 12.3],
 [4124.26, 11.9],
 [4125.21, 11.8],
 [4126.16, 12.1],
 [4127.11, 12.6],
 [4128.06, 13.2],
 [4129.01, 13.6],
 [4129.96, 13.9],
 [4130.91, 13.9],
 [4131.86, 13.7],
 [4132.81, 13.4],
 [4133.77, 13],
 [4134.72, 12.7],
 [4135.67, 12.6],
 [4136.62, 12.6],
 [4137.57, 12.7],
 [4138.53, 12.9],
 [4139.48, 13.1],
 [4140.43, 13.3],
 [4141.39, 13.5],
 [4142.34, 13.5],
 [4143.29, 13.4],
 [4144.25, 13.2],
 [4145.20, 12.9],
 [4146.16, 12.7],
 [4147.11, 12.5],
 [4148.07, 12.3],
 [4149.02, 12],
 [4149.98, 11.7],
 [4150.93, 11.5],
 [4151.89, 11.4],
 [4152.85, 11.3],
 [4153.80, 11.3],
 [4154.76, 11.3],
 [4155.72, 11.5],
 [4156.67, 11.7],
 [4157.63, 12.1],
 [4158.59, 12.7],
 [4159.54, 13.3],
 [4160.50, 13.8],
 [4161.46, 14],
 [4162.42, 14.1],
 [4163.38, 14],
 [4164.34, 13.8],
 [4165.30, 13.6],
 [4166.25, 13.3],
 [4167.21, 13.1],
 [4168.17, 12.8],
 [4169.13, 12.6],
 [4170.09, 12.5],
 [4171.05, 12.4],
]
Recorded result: 4118.56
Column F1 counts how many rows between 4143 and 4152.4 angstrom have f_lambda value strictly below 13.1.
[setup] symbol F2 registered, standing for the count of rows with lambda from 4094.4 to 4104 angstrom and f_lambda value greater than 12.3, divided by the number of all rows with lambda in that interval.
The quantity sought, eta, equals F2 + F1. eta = 8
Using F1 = 8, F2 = 0.10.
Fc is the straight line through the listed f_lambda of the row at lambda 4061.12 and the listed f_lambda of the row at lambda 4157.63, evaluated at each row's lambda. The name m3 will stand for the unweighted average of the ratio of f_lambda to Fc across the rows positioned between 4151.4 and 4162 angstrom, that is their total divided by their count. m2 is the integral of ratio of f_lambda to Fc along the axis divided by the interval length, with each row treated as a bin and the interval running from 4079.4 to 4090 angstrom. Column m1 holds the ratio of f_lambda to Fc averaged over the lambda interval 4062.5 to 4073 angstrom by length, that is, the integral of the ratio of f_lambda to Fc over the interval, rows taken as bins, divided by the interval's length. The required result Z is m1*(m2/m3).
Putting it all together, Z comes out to 1.16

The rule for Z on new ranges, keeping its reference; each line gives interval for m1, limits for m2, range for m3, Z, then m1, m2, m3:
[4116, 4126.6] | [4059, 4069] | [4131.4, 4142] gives 0.99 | 1.05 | 1.02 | 1.08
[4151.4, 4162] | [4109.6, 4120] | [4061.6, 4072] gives 1.05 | 1.01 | 1.07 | 1.03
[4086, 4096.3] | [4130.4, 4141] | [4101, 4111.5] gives 1.33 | 1.17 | 1.09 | 0.95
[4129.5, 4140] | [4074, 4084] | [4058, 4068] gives 1.12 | 1.09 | 1.06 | 1.03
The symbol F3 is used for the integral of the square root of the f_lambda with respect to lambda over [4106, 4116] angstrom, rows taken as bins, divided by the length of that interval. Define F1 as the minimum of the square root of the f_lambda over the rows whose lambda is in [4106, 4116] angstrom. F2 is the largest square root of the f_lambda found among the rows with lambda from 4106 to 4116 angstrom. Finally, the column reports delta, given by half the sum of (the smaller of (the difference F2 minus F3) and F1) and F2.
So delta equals 1.81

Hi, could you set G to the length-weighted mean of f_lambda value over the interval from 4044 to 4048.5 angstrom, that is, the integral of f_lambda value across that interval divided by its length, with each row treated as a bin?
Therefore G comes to 13.8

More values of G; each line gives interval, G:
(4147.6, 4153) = 11.7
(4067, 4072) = 12.1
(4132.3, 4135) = 13.0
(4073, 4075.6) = 12.3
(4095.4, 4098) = 11.1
